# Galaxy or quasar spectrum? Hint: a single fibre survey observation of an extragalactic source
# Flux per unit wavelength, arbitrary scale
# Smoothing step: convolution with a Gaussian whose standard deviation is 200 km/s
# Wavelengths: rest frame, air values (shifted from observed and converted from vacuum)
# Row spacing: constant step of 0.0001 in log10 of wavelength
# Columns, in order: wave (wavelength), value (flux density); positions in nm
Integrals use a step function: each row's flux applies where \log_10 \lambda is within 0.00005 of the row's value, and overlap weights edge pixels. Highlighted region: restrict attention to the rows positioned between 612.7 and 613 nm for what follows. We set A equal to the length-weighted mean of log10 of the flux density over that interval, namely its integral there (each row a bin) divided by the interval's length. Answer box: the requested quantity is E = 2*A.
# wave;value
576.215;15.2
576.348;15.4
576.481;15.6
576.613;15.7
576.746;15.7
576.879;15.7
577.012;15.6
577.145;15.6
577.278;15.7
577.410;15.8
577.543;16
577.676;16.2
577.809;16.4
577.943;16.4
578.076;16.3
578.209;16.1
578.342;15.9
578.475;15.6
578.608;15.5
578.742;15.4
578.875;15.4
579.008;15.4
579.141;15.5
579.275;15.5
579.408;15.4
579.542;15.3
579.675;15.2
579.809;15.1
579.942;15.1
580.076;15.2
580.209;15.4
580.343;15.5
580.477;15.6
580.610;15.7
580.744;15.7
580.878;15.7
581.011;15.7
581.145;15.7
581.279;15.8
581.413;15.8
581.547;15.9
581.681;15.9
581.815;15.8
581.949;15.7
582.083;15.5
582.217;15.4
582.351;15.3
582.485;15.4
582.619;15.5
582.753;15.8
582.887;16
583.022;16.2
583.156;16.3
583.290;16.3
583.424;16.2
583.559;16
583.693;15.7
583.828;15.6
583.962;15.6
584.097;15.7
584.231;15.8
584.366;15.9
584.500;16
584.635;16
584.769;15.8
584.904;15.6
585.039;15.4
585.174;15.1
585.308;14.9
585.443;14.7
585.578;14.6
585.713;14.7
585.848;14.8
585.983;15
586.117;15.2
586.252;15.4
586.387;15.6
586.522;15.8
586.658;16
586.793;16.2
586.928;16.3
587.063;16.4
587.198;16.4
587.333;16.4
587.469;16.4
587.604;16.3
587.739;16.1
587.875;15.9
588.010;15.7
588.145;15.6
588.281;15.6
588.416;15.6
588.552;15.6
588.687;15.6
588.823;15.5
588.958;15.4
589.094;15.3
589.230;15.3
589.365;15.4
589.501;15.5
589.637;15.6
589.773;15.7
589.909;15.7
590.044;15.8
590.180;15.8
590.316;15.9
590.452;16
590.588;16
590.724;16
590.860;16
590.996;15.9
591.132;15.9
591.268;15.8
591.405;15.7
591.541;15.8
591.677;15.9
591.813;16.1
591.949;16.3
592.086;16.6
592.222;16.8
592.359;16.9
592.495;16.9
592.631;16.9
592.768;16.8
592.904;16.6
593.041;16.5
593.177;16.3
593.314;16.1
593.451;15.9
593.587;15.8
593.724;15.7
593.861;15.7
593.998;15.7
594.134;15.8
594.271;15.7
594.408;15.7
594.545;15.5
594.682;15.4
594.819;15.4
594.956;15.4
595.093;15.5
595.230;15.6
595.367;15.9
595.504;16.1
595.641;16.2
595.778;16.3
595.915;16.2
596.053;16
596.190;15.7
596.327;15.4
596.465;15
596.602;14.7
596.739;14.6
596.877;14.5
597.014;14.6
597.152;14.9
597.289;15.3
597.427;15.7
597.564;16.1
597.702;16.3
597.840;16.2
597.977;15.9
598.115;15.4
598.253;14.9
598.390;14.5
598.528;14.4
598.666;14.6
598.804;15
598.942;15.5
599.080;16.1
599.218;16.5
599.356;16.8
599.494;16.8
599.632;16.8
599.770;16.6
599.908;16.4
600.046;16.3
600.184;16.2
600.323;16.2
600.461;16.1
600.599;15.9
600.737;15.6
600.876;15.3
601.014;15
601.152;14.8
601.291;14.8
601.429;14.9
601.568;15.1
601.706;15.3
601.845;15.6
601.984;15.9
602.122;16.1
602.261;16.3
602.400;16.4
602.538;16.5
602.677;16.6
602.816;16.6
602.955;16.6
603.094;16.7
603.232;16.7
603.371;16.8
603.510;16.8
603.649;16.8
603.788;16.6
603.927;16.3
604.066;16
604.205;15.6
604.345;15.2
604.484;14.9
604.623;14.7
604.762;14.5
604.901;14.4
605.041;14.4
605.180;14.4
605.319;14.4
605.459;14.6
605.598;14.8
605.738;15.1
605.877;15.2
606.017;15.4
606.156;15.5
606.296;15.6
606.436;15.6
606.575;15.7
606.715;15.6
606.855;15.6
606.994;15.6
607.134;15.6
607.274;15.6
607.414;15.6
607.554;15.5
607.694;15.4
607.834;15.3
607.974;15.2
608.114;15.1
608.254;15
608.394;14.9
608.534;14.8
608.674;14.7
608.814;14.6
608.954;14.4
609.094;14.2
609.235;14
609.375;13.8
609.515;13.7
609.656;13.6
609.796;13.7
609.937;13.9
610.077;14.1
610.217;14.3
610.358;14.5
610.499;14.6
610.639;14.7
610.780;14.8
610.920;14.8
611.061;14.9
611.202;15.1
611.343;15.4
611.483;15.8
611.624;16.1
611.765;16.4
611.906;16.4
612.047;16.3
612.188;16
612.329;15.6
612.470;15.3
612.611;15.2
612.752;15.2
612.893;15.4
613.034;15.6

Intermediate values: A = 1.19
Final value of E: 2.37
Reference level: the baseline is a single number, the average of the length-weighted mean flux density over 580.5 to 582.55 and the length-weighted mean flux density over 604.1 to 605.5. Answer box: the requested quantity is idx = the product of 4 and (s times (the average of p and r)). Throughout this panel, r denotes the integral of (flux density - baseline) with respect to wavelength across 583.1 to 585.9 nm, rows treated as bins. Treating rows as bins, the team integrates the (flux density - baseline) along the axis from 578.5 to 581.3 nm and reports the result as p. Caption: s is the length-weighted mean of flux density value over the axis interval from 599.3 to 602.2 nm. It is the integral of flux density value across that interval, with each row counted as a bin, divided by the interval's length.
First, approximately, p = 0.7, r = 1.0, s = 15.8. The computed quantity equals 54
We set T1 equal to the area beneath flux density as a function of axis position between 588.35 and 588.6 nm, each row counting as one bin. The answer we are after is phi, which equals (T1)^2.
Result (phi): 15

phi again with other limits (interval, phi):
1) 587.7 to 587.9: 10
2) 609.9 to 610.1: 8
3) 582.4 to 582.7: 22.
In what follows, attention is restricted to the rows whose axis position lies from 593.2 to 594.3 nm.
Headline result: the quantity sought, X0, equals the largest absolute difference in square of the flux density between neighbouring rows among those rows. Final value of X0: 6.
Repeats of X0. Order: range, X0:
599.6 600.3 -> 7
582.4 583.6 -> 9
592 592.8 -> 7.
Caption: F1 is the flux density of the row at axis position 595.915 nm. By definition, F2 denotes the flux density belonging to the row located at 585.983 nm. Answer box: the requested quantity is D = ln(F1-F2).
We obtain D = 0.2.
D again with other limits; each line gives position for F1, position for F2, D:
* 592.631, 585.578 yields 0.8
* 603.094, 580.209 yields 0.3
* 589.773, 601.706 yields -0.9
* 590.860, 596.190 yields -1.2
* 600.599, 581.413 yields -2.3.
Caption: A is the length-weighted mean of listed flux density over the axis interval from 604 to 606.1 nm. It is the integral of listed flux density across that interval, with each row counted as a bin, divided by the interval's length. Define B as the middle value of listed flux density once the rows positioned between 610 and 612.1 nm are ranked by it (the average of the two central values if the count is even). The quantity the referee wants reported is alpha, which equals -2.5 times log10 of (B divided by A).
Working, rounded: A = 14.9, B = 14.9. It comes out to 0.001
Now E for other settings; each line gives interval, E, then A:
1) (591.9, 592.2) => 2.43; 1.22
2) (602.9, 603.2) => 2.45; 1.22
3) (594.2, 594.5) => 2.39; 1.19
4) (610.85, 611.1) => 2.34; 1.17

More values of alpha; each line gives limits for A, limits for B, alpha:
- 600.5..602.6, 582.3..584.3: -0.016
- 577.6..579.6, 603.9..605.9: 0.068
